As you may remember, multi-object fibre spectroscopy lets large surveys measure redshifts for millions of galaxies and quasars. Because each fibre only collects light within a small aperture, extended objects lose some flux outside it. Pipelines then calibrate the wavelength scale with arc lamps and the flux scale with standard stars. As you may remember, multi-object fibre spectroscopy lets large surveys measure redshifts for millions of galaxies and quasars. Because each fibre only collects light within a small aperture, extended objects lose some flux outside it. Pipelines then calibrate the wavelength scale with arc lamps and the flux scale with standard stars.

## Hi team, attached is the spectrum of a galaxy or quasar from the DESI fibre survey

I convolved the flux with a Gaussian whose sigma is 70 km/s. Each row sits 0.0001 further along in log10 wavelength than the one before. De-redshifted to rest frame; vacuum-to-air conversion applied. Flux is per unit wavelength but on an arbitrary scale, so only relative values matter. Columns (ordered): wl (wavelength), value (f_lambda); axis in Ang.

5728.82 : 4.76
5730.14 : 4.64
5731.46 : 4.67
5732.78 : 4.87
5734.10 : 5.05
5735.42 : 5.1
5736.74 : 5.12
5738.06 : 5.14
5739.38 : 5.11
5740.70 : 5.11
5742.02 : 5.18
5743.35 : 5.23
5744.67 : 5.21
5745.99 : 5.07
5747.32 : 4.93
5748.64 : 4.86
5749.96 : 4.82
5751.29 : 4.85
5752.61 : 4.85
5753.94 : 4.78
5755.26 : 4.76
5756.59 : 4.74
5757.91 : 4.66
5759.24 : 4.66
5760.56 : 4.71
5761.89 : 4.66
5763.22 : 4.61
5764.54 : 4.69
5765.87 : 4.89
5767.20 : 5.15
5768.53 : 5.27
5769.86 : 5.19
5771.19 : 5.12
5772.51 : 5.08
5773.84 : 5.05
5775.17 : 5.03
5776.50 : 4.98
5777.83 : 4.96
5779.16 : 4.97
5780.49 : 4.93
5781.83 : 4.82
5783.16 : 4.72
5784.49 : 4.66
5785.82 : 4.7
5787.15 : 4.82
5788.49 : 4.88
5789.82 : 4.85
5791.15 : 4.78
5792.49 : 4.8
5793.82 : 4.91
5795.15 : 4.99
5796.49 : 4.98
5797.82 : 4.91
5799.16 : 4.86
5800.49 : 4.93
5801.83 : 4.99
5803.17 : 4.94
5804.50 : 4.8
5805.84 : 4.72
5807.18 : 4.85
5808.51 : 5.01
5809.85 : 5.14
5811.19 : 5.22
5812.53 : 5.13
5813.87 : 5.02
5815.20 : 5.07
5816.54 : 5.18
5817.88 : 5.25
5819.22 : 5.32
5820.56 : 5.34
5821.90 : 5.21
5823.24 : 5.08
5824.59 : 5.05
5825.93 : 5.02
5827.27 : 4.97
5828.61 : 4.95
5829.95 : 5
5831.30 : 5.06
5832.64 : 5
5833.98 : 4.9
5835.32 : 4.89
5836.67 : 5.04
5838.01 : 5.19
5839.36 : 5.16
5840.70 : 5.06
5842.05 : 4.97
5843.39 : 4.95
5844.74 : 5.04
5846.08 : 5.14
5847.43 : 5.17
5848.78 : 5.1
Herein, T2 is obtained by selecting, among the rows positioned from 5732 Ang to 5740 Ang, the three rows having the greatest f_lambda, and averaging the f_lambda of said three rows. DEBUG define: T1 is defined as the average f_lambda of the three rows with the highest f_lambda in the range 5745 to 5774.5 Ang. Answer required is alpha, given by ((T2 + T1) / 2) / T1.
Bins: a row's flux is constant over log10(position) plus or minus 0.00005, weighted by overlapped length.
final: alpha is 0.99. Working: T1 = 5.203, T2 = 5.12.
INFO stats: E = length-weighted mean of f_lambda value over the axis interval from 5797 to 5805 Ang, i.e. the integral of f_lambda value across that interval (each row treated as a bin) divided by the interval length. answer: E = 4.91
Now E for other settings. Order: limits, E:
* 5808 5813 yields 5.12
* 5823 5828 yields 5.02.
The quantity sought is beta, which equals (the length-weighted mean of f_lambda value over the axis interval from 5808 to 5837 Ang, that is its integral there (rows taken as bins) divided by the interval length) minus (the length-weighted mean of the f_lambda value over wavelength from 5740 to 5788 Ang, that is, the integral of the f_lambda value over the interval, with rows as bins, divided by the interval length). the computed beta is 0.18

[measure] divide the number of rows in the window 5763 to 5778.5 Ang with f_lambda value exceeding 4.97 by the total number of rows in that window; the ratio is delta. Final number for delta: 0.7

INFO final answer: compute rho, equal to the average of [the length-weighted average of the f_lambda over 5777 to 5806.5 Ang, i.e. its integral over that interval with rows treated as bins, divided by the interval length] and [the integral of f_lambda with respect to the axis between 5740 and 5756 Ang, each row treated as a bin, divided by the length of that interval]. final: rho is 4.91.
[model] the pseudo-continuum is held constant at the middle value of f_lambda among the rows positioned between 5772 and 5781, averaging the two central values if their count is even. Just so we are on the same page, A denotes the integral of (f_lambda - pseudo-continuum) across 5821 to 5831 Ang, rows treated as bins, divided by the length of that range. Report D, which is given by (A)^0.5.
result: 0.26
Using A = 0.068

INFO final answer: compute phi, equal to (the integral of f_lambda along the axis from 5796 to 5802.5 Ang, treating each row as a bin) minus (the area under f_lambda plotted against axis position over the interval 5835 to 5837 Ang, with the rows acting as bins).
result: 22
